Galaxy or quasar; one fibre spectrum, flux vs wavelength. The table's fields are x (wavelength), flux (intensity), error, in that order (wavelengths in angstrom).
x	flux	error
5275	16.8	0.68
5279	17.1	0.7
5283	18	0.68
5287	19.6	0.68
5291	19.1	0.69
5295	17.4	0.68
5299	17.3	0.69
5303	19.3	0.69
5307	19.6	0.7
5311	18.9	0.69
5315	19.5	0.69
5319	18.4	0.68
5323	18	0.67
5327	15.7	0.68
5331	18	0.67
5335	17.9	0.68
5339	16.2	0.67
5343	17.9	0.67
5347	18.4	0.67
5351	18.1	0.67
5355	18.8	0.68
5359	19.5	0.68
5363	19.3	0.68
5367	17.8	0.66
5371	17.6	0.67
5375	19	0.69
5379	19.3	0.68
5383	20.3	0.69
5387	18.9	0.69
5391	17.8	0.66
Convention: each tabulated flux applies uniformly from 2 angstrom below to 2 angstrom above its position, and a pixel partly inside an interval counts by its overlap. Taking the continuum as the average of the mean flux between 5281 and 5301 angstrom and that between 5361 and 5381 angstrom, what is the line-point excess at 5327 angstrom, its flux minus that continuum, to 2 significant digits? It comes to -2.7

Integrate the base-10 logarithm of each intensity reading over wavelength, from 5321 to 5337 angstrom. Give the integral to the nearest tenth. 19.8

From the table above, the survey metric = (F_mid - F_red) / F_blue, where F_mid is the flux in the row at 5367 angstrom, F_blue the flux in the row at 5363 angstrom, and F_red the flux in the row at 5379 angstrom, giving -0.08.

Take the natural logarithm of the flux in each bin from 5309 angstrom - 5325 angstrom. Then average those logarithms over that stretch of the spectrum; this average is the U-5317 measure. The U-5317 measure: 2.93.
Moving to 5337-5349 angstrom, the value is 2.86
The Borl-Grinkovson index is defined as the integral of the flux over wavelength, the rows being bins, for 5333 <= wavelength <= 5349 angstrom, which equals 282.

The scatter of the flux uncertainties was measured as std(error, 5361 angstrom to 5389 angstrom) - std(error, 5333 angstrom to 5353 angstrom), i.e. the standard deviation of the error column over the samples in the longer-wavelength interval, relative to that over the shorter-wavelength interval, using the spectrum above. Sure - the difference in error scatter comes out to 0.007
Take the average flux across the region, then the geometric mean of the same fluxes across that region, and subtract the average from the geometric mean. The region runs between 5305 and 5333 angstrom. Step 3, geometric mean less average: -0.043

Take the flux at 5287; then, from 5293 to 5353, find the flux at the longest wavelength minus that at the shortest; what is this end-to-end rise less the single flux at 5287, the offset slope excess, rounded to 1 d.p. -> -18.9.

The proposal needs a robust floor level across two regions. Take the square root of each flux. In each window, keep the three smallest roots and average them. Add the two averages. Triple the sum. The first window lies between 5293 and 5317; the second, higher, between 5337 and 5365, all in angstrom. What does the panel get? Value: 25.2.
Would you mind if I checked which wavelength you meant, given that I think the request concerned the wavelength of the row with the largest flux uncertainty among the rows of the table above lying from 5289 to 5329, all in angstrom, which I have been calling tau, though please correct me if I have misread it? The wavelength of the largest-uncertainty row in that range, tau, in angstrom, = 5307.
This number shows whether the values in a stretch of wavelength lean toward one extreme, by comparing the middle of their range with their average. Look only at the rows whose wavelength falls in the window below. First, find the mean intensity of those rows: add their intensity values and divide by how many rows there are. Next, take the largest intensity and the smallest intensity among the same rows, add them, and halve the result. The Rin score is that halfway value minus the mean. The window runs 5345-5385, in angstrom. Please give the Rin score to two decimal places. 0.14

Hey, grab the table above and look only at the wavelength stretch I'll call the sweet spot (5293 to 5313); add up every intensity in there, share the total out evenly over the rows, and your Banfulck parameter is 18.5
